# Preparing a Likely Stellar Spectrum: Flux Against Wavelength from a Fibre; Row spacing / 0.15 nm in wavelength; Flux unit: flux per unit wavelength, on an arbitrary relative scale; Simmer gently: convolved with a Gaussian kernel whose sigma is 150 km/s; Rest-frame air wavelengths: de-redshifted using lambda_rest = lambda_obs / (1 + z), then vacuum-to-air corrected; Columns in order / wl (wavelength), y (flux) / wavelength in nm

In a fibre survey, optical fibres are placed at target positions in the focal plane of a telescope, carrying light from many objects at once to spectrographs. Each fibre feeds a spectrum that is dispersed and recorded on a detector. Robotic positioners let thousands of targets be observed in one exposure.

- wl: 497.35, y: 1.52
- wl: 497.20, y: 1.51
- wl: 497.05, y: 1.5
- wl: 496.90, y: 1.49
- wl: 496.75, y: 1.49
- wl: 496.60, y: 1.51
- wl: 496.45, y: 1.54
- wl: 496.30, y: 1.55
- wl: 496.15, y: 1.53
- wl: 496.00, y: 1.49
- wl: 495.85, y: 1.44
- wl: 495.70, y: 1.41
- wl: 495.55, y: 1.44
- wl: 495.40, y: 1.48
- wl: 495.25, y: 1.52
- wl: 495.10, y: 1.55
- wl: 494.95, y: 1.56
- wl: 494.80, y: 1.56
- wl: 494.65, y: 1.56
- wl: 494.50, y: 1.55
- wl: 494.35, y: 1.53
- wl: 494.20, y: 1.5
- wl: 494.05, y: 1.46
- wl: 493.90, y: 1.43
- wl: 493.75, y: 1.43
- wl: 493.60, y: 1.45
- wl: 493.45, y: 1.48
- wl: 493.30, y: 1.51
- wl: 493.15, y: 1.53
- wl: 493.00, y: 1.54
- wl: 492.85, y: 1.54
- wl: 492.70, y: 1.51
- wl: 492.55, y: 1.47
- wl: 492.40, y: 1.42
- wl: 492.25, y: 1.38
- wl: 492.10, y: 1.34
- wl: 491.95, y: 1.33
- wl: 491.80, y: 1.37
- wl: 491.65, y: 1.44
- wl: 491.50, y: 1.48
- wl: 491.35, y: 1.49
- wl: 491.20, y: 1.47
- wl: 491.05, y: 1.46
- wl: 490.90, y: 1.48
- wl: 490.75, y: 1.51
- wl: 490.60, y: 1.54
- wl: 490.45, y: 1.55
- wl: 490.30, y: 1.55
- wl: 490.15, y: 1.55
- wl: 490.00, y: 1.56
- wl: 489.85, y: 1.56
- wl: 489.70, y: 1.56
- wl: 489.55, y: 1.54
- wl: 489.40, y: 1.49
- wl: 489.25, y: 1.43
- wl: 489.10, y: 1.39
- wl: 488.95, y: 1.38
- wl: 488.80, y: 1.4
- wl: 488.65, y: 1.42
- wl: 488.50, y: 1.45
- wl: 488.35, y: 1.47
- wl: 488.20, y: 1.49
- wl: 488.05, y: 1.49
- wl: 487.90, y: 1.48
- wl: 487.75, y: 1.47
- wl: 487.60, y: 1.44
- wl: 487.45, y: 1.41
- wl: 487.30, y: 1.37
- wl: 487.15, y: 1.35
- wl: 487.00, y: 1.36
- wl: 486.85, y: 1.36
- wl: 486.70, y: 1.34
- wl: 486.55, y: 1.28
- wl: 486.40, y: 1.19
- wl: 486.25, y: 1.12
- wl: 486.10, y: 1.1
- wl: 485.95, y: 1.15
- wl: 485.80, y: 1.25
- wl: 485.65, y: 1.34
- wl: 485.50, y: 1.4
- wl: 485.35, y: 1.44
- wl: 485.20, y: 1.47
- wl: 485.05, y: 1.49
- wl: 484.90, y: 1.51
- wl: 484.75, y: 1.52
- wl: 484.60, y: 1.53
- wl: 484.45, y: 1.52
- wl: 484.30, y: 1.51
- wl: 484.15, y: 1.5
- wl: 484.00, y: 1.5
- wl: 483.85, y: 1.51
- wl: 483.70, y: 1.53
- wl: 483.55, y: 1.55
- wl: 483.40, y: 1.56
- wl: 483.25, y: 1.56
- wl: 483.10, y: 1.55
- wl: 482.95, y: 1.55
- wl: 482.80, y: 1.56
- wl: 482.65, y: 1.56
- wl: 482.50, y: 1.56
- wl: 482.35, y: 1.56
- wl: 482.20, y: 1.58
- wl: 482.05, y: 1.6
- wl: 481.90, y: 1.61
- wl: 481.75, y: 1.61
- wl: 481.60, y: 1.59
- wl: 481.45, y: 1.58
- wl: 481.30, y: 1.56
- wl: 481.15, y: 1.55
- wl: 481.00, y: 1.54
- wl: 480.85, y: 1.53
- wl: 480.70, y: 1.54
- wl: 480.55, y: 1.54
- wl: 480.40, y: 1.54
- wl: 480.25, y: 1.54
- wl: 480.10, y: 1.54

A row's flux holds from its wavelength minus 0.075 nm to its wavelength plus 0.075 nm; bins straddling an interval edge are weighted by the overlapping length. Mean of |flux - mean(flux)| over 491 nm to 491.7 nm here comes 0.014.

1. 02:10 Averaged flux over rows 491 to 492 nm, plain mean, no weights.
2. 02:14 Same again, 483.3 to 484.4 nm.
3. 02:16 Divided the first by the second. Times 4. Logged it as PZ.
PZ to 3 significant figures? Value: 3.77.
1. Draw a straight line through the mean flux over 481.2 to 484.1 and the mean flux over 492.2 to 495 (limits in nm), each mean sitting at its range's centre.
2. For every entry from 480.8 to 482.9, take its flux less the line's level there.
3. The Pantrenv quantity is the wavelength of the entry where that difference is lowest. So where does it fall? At 480.85 nm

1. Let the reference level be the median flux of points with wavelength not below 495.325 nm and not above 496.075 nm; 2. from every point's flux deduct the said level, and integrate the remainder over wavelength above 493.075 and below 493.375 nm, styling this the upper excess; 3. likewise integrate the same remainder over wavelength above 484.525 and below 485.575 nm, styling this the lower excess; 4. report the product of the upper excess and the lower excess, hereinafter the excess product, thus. 0.0010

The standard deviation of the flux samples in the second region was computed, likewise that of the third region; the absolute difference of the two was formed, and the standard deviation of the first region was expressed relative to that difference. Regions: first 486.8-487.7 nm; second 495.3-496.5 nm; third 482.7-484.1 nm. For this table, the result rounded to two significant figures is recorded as 1.2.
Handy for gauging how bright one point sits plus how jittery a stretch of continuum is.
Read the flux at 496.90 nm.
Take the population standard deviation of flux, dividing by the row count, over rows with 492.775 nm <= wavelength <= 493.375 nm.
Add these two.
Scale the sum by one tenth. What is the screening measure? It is 0.150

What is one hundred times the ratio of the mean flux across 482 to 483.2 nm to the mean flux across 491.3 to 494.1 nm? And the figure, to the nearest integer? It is 108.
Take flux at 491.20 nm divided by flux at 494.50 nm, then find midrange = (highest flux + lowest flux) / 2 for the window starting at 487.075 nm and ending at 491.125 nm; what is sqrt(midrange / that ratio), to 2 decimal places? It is 1.24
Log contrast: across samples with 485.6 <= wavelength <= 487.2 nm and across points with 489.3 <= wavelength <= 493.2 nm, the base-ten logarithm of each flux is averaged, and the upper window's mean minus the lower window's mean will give 0.07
